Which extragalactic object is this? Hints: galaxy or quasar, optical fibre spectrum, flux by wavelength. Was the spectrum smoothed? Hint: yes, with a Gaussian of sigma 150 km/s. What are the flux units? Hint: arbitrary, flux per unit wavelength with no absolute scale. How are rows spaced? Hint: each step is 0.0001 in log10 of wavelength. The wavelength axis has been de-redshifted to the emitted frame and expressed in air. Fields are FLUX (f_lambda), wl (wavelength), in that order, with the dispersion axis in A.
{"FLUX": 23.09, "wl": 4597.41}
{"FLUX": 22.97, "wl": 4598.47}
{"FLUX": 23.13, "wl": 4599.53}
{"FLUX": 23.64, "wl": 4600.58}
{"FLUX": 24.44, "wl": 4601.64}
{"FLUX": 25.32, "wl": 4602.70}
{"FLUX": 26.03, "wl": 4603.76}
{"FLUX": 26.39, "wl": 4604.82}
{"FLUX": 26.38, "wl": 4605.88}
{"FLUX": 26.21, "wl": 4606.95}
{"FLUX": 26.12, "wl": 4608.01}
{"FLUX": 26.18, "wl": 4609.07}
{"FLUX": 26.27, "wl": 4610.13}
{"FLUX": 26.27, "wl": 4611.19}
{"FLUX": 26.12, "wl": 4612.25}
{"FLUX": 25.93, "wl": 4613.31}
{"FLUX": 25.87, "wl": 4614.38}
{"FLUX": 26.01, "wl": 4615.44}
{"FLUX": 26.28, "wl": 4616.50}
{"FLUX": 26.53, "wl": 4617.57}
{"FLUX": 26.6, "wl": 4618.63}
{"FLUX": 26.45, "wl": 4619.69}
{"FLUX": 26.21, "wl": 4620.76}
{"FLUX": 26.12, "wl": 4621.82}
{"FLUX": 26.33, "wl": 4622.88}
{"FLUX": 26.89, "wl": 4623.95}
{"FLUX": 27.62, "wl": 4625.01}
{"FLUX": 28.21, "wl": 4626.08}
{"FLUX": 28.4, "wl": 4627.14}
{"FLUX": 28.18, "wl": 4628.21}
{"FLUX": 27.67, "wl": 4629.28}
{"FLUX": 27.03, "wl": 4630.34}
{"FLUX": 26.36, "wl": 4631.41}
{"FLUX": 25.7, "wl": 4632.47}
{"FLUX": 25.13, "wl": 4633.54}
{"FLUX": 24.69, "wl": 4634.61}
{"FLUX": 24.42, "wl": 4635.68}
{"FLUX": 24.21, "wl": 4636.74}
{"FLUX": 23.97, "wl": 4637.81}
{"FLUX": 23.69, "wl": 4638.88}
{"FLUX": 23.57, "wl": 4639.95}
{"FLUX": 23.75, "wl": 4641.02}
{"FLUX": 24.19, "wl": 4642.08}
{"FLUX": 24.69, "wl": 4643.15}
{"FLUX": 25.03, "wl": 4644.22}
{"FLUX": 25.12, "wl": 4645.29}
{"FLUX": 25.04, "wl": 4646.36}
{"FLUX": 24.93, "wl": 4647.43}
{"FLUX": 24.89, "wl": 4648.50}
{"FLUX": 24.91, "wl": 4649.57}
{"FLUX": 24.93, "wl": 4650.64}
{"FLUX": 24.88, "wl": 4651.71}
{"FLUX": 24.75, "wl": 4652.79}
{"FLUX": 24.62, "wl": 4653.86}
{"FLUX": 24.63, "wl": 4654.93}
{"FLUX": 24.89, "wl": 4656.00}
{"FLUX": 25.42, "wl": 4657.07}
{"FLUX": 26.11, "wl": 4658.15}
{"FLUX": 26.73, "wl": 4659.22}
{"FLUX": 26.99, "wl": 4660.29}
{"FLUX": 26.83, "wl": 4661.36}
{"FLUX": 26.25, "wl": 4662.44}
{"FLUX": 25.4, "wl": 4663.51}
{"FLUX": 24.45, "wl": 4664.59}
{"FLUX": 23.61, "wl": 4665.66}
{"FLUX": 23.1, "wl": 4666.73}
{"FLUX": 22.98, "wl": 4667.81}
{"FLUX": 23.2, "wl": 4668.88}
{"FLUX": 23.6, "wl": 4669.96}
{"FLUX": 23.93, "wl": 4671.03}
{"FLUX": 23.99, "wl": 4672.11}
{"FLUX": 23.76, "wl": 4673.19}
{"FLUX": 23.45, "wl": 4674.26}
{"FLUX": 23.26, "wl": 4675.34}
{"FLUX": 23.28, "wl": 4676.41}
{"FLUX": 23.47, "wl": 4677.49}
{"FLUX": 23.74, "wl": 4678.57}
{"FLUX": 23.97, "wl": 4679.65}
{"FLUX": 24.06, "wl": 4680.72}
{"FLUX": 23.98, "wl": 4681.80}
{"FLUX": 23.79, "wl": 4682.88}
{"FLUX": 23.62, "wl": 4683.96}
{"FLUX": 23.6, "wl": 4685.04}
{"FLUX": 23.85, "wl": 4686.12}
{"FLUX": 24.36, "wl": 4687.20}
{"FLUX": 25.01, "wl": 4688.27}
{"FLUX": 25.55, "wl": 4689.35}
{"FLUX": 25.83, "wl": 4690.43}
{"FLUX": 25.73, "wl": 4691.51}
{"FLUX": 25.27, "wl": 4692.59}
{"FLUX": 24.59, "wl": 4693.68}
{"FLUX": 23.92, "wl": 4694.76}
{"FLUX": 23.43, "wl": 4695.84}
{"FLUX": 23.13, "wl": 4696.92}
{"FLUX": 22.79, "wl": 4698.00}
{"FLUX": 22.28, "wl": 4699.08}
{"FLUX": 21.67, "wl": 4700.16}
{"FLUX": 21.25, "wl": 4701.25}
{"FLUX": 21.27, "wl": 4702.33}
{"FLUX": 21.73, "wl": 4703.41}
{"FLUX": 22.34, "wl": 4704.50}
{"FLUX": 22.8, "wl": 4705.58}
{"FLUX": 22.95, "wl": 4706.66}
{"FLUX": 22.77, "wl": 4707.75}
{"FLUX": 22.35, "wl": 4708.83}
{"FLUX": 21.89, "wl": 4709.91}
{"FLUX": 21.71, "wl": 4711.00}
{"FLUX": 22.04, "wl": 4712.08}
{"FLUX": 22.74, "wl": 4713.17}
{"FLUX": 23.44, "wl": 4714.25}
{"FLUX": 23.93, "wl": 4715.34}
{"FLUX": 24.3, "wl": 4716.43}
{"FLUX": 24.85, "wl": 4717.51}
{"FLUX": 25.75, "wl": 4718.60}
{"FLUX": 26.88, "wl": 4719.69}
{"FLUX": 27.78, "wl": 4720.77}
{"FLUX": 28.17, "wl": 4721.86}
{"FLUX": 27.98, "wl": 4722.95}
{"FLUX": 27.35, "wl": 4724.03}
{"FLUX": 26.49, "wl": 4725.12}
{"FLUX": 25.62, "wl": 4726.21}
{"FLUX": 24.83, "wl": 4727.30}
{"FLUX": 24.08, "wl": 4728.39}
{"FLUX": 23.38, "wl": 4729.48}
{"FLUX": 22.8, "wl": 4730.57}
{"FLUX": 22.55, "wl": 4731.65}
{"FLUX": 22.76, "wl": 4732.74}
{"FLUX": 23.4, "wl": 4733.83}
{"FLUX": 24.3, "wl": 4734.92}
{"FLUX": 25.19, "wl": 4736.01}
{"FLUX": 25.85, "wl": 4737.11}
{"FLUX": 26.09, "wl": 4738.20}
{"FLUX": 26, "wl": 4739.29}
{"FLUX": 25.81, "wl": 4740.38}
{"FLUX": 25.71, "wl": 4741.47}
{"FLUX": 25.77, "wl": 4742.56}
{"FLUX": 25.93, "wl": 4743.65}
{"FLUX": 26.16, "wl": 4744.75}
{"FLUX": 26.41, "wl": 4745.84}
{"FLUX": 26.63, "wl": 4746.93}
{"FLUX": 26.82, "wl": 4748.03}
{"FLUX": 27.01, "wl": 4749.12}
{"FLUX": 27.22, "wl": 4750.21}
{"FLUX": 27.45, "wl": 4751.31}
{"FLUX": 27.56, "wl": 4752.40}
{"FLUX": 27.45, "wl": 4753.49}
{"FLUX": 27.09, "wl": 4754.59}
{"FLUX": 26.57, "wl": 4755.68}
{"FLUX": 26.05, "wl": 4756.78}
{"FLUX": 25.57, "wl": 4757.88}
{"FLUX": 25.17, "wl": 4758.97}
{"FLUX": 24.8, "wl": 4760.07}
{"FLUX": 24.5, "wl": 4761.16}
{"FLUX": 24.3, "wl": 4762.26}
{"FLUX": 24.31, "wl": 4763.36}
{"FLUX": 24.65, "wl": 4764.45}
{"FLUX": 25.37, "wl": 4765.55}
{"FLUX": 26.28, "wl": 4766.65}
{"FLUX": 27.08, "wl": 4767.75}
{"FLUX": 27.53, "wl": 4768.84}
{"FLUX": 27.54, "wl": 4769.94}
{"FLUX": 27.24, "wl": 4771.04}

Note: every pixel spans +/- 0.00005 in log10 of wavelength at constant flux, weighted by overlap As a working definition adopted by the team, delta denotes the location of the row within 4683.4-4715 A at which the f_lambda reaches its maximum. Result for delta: 4690.43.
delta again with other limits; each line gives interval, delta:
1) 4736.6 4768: 4752.40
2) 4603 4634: 4627.14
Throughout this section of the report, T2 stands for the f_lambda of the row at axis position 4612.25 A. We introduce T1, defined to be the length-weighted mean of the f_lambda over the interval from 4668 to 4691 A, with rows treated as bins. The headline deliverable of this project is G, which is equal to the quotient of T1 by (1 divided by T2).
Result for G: 626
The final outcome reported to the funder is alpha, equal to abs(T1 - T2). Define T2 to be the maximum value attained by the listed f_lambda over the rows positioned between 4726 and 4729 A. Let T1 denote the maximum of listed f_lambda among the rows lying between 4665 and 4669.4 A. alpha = 2.0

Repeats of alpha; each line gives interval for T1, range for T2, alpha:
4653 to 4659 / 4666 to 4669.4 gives 2.9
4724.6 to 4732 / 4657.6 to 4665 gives 0.5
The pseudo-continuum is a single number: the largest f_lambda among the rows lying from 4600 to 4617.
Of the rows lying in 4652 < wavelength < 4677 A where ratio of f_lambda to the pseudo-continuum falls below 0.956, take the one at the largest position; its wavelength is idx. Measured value 4676.41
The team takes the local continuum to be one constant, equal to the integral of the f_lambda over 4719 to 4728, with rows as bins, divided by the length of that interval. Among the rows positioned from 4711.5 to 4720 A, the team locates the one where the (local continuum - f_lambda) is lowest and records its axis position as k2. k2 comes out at 4719.69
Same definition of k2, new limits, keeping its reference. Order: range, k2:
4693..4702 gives 4693.68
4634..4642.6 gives 4634.61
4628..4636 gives 4628.21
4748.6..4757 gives 4752.40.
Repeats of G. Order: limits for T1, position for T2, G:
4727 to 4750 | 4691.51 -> 647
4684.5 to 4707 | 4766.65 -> 618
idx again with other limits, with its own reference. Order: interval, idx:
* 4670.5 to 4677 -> 4676.41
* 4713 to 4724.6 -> 4717.51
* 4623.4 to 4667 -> 4666.73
